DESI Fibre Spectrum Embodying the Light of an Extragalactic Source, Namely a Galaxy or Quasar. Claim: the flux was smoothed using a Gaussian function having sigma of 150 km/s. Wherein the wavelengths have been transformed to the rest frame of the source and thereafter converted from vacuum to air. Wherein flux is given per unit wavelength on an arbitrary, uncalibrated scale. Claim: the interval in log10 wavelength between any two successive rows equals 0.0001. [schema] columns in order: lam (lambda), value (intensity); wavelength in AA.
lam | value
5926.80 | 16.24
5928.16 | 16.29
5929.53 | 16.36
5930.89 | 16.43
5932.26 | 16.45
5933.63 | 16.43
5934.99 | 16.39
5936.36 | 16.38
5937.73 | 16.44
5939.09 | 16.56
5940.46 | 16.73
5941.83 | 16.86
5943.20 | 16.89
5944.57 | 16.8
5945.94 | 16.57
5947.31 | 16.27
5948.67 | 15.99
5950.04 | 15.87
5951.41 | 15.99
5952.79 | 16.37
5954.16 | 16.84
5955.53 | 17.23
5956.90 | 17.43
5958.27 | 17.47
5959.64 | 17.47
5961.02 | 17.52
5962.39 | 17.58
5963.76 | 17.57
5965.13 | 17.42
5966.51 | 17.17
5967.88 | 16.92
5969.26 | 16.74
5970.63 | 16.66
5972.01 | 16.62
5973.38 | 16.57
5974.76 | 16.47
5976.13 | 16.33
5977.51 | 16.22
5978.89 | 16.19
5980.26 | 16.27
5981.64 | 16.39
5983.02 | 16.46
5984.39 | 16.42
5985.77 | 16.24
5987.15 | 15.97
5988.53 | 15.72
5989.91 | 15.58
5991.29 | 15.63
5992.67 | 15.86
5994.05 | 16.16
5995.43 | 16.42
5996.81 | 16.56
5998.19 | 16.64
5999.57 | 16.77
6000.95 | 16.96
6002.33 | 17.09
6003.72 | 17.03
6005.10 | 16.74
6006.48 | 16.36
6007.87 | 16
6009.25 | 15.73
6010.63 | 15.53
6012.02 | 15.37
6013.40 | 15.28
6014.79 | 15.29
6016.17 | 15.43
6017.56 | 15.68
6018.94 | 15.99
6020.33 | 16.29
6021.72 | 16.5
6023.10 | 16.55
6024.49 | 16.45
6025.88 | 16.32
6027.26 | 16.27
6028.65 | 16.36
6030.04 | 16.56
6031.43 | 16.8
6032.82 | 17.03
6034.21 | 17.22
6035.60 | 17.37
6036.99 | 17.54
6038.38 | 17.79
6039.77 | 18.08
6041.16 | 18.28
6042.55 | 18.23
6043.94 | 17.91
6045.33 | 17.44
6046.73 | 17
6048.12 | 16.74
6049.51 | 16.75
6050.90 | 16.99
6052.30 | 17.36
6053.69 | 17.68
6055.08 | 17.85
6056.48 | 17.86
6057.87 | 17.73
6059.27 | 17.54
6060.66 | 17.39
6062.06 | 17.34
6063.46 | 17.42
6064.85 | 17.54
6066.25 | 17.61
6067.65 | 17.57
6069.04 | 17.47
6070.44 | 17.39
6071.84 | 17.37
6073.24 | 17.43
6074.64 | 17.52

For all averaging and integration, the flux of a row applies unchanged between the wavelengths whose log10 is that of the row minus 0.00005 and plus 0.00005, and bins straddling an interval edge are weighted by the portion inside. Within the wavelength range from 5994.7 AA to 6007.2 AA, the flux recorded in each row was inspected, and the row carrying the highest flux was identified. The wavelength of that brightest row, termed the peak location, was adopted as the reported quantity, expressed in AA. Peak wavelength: 6002.33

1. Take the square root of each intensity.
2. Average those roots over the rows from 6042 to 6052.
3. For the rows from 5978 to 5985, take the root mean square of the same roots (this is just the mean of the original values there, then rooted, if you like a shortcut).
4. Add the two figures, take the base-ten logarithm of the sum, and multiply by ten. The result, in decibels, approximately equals 9.14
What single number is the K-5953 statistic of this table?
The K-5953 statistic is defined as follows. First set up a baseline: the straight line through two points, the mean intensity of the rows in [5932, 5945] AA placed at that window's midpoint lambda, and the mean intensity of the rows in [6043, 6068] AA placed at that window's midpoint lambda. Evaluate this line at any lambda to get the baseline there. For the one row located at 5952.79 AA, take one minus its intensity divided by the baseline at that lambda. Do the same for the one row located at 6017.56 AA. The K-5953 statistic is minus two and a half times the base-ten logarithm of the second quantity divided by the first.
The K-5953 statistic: -1.6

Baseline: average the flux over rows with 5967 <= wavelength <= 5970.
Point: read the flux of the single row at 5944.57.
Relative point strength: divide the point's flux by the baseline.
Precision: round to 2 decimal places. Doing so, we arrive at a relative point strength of 1.00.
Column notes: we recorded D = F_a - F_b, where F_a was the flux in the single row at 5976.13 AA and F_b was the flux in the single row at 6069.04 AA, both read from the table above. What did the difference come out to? -1.1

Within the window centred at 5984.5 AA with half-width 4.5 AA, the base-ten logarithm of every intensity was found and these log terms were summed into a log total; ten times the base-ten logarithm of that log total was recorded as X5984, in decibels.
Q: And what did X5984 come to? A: 9.28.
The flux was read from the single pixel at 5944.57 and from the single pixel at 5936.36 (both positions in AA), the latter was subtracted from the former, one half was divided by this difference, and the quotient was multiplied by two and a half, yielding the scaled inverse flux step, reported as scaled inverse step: 3.0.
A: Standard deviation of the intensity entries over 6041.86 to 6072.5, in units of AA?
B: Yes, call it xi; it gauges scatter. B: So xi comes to 0.36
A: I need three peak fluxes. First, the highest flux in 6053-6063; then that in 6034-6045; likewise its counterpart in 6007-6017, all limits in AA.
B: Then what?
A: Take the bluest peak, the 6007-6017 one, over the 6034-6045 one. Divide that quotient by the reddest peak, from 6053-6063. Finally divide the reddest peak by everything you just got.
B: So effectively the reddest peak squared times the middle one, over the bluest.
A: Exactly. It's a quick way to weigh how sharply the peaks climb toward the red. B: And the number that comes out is 364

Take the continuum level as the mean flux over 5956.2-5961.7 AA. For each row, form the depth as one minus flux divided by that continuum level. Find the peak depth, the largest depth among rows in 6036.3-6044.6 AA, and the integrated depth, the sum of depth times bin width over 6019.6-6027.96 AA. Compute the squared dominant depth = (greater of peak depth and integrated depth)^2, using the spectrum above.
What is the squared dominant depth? 0.26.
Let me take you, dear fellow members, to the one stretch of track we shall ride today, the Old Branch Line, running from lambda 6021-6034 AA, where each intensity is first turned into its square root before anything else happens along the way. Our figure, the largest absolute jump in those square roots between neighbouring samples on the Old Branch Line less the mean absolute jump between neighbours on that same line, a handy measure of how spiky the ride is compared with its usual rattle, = 0.013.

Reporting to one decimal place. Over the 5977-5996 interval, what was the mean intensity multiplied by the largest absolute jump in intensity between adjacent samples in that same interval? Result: 4.8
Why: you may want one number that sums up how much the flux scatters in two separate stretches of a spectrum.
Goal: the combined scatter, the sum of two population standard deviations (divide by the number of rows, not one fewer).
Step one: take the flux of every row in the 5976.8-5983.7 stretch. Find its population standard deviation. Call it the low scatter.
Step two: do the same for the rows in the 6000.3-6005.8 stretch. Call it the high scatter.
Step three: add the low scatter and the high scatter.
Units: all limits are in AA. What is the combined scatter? 0.24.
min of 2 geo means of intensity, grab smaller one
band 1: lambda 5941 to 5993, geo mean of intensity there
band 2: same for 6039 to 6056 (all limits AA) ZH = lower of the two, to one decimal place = 16.6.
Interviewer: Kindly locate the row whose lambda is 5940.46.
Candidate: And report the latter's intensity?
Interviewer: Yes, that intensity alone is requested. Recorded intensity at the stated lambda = 16.73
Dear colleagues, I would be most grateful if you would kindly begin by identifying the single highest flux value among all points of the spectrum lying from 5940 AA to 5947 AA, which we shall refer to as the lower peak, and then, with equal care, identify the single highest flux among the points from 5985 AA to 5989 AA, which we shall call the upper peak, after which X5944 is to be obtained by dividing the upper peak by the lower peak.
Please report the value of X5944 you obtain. 0.962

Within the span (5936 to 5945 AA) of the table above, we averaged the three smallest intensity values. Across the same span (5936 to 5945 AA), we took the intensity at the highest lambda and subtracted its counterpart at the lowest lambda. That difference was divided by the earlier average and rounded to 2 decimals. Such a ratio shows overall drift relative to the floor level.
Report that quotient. 0.03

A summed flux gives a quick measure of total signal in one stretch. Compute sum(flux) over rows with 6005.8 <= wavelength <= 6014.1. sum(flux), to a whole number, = 94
